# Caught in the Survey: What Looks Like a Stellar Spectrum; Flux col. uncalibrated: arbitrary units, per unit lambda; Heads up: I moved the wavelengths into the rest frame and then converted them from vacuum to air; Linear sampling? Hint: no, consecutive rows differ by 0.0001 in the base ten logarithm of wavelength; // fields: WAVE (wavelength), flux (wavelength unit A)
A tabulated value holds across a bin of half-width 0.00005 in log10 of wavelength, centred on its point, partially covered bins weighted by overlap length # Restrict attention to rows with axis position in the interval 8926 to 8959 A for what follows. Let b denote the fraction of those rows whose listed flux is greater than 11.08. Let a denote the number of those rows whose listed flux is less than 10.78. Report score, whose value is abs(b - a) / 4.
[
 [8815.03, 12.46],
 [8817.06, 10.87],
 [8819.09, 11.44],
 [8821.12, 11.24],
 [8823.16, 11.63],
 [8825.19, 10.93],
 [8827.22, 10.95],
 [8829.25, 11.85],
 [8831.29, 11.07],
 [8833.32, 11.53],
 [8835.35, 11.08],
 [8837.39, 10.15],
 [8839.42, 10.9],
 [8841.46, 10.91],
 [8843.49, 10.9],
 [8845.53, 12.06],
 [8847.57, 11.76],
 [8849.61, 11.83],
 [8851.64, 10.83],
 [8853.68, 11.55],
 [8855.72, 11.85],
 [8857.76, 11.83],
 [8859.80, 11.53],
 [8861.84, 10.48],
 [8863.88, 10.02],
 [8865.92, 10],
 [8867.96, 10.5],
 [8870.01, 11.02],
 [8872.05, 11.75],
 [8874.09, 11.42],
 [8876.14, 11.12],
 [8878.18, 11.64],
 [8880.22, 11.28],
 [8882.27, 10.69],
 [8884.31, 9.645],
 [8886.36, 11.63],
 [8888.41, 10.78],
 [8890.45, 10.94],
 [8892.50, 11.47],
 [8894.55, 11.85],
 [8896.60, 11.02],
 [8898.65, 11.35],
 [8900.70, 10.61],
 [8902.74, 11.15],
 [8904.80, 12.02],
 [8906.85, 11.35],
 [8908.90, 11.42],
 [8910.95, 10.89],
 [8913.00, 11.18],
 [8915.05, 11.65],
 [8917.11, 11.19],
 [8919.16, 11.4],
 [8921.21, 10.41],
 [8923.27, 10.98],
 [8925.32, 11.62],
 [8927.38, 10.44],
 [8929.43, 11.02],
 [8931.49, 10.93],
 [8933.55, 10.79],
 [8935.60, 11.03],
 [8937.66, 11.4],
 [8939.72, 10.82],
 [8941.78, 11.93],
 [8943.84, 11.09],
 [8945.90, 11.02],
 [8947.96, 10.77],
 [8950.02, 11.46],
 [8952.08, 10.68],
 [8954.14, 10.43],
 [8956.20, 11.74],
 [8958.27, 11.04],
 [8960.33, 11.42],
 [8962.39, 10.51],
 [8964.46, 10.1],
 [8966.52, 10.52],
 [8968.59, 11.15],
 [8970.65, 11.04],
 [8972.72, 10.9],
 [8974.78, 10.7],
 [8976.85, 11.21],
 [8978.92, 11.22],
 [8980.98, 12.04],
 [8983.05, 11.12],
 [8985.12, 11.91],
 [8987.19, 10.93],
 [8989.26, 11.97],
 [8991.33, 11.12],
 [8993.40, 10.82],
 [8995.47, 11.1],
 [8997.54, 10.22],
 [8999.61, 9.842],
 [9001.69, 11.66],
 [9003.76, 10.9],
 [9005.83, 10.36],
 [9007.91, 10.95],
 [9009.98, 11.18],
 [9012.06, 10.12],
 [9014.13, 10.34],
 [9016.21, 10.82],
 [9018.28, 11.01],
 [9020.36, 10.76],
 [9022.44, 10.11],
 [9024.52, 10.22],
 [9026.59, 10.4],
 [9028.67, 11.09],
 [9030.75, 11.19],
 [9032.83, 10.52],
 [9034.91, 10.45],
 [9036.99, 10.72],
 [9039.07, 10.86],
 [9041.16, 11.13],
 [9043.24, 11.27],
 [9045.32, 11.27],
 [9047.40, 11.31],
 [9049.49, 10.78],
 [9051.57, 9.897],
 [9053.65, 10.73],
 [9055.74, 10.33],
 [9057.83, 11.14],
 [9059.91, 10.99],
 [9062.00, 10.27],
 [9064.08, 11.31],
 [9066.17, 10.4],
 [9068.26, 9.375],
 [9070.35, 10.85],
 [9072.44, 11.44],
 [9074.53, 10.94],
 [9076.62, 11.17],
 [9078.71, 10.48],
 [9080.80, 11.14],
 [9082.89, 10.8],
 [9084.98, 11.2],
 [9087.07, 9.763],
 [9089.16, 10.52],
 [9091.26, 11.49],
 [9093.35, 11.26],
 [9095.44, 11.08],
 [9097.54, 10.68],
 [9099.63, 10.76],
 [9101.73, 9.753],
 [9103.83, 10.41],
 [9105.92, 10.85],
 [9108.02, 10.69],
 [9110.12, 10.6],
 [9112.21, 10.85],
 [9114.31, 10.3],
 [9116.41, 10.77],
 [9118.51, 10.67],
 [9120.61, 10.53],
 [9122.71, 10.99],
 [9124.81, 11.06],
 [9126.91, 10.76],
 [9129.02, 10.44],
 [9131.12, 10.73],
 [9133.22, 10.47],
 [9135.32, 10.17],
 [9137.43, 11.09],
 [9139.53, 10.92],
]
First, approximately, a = 4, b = 0.31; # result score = 0.9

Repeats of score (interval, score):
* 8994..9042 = 2.9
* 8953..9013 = 2.1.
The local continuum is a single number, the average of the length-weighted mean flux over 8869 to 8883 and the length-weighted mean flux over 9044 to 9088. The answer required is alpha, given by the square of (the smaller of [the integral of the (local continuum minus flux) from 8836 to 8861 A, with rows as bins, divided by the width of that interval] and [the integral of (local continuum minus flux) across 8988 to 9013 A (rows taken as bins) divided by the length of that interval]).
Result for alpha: 0.098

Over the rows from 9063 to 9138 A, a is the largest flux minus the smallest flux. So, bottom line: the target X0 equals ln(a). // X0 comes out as 0.75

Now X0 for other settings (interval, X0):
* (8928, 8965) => 0.60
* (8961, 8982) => 0.66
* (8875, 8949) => 0.86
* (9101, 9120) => 0.09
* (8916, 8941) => 0.19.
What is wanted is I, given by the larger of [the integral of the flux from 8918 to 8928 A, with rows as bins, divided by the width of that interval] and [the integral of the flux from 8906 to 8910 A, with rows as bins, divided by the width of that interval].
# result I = 11.4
